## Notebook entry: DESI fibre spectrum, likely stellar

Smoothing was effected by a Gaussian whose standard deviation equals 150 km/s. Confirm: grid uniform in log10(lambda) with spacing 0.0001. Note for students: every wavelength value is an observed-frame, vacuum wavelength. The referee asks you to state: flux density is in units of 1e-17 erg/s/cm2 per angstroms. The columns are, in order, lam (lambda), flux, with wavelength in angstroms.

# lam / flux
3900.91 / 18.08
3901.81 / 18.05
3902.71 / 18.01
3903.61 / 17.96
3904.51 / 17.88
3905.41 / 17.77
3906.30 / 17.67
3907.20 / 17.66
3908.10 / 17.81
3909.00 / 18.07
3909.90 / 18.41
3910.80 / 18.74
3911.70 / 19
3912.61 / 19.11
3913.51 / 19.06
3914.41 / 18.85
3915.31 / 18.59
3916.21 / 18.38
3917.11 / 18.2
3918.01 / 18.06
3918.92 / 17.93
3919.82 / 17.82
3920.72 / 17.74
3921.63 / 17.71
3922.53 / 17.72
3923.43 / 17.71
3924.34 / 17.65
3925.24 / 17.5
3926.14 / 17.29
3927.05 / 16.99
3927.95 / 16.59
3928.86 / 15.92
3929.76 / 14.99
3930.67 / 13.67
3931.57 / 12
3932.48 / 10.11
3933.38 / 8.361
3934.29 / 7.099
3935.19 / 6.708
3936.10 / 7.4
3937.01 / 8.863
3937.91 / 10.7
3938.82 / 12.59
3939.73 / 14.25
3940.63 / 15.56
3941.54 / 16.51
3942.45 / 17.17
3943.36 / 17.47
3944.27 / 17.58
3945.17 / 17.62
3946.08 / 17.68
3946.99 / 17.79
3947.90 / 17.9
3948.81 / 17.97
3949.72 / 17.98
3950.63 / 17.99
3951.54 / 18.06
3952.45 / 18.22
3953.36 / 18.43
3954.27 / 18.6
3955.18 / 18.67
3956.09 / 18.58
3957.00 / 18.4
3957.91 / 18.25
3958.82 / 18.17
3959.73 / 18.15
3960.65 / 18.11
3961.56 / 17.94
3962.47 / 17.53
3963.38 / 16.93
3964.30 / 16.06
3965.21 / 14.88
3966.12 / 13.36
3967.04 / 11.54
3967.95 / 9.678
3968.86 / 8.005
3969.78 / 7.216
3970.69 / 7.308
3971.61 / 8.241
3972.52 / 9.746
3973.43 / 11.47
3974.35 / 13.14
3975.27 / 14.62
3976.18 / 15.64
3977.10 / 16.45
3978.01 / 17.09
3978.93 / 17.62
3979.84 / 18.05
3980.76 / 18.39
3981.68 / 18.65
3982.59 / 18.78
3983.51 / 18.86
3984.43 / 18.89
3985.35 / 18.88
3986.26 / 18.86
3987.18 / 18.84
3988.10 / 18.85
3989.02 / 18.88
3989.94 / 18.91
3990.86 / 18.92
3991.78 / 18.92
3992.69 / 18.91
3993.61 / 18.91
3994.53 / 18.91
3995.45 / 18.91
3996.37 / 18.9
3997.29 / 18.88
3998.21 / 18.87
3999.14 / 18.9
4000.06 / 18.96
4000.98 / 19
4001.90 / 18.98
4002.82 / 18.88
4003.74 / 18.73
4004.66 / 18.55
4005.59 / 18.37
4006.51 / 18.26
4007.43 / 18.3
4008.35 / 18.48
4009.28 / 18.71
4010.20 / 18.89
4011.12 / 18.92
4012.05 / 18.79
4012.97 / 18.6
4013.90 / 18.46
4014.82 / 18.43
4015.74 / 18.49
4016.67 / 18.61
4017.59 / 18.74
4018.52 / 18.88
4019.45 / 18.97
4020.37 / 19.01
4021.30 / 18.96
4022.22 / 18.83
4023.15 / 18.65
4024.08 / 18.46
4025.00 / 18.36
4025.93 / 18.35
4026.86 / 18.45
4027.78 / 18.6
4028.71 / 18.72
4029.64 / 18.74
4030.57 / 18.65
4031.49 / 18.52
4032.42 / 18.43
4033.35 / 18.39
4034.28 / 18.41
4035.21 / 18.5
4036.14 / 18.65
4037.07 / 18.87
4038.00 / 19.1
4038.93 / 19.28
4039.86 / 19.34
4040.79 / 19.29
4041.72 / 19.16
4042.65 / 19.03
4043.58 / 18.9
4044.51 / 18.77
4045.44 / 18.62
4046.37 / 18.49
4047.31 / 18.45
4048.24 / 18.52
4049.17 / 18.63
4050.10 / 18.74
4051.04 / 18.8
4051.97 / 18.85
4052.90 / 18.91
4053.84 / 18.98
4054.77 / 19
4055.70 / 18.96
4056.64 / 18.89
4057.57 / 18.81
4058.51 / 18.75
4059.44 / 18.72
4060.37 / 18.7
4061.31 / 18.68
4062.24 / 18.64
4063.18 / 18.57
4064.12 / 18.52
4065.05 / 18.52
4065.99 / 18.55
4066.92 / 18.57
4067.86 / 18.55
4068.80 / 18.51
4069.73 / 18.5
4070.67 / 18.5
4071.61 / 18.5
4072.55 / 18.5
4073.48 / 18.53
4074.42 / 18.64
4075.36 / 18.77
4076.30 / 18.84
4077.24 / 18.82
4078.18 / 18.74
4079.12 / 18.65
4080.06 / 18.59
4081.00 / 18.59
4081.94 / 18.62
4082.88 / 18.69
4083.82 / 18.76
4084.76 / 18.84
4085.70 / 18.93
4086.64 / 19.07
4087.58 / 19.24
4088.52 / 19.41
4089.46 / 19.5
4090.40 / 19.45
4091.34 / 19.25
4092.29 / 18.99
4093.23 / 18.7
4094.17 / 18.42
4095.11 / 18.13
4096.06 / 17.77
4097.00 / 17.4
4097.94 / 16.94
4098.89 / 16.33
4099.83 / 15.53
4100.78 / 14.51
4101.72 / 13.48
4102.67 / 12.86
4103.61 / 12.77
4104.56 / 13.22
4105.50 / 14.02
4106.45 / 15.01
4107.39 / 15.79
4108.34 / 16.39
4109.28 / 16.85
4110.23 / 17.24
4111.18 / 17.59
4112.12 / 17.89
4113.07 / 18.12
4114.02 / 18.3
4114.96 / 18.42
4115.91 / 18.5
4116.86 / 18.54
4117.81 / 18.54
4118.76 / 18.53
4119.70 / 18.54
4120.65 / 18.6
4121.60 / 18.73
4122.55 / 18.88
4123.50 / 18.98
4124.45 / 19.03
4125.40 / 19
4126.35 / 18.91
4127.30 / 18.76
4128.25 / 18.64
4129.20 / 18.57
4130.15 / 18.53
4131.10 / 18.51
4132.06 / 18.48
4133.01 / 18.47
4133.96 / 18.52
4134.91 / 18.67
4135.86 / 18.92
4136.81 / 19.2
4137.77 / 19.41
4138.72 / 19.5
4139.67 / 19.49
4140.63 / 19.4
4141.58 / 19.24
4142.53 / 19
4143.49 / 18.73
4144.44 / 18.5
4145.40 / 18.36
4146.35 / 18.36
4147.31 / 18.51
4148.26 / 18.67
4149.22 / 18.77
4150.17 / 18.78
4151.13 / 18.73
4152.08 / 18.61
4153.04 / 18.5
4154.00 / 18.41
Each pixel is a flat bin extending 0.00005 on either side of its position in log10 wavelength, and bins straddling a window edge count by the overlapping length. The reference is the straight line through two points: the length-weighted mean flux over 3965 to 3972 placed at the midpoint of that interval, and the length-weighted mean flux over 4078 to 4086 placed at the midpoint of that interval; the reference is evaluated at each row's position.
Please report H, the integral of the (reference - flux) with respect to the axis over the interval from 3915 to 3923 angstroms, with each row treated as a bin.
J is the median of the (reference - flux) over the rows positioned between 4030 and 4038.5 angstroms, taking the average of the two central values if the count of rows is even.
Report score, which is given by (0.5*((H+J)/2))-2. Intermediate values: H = -96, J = -4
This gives -27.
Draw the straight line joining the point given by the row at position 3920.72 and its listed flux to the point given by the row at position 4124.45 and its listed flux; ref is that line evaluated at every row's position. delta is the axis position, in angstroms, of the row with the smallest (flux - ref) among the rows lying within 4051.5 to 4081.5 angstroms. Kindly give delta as 4072.55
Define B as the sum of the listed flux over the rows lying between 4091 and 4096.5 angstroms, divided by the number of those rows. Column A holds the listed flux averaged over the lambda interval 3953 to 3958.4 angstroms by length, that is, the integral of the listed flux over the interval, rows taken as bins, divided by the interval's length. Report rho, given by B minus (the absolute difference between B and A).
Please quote 18.5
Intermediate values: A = 18.51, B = 18.5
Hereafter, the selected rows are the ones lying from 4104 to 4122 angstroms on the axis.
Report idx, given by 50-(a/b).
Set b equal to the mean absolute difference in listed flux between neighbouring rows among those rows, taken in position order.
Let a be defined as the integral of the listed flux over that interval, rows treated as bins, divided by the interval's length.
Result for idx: -6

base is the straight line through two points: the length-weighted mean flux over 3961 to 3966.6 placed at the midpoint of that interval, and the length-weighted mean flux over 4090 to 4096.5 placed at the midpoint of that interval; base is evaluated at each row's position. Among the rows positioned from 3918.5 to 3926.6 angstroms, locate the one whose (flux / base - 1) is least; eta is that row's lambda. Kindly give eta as 3926.14 angstroms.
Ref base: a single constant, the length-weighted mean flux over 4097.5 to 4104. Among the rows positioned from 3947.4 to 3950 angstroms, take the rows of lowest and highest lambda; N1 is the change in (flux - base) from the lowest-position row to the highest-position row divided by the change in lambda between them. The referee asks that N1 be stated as 0.04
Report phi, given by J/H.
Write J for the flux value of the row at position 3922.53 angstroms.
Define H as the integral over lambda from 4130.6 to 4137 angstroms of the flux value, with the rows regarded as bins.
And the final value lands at 0.15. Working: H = 119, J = 17.72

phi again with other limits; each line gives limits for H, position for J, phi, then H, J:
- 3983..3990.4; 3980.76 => 0.13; 139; 18.39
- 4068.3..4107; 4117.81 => 0.03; 684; 18.54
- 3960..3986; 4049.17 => 0.05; 385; 18.63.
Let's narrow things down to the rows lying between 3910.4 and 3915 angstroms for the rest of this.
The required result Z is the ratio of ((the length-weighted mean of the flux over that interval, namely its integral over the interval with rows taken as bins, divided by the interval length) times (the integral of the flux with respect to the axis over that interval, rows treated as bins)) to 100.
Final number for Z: 16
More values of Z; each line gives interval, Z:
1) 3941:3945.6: 14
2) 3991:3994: 11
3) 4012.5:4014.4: 7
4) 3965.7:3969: 4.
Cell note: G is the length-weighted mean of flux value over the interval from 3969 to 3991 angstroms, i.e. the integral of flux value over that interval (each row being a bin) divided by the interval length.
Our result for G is 15.8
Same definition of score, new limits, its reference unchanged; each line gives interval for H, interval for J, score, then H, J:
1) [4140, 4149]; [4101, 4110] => 10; 43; 7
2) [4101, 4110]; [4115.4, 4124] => 12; 54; 3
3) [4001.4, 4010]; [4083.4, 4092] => -15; -50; 0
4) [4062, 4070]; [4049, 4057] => -5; -9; -2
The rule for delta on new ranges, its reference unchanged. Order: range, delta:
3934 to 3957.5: 3935.19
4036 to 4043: 4036.14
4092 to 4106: 4103.61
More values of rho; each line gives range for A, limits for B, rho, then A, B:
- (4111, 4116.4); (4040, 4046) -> 18.2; 18.18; 19.0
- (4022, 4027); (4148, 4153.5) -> 18.5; 18.48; 18.7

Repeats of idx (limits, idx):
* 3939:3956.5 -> -20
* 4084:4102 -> 2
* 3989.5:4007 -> -314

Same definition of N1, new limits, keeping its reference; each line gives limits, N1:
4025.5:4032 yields 0.03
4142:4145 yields -0.26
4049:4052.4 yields 0.08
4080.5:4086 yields 0.07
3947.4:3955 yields 0.11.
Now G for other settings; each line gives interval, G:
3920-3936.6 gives 14.1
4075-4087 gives 18.8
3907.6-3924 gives 18.3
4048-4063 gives 18.8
